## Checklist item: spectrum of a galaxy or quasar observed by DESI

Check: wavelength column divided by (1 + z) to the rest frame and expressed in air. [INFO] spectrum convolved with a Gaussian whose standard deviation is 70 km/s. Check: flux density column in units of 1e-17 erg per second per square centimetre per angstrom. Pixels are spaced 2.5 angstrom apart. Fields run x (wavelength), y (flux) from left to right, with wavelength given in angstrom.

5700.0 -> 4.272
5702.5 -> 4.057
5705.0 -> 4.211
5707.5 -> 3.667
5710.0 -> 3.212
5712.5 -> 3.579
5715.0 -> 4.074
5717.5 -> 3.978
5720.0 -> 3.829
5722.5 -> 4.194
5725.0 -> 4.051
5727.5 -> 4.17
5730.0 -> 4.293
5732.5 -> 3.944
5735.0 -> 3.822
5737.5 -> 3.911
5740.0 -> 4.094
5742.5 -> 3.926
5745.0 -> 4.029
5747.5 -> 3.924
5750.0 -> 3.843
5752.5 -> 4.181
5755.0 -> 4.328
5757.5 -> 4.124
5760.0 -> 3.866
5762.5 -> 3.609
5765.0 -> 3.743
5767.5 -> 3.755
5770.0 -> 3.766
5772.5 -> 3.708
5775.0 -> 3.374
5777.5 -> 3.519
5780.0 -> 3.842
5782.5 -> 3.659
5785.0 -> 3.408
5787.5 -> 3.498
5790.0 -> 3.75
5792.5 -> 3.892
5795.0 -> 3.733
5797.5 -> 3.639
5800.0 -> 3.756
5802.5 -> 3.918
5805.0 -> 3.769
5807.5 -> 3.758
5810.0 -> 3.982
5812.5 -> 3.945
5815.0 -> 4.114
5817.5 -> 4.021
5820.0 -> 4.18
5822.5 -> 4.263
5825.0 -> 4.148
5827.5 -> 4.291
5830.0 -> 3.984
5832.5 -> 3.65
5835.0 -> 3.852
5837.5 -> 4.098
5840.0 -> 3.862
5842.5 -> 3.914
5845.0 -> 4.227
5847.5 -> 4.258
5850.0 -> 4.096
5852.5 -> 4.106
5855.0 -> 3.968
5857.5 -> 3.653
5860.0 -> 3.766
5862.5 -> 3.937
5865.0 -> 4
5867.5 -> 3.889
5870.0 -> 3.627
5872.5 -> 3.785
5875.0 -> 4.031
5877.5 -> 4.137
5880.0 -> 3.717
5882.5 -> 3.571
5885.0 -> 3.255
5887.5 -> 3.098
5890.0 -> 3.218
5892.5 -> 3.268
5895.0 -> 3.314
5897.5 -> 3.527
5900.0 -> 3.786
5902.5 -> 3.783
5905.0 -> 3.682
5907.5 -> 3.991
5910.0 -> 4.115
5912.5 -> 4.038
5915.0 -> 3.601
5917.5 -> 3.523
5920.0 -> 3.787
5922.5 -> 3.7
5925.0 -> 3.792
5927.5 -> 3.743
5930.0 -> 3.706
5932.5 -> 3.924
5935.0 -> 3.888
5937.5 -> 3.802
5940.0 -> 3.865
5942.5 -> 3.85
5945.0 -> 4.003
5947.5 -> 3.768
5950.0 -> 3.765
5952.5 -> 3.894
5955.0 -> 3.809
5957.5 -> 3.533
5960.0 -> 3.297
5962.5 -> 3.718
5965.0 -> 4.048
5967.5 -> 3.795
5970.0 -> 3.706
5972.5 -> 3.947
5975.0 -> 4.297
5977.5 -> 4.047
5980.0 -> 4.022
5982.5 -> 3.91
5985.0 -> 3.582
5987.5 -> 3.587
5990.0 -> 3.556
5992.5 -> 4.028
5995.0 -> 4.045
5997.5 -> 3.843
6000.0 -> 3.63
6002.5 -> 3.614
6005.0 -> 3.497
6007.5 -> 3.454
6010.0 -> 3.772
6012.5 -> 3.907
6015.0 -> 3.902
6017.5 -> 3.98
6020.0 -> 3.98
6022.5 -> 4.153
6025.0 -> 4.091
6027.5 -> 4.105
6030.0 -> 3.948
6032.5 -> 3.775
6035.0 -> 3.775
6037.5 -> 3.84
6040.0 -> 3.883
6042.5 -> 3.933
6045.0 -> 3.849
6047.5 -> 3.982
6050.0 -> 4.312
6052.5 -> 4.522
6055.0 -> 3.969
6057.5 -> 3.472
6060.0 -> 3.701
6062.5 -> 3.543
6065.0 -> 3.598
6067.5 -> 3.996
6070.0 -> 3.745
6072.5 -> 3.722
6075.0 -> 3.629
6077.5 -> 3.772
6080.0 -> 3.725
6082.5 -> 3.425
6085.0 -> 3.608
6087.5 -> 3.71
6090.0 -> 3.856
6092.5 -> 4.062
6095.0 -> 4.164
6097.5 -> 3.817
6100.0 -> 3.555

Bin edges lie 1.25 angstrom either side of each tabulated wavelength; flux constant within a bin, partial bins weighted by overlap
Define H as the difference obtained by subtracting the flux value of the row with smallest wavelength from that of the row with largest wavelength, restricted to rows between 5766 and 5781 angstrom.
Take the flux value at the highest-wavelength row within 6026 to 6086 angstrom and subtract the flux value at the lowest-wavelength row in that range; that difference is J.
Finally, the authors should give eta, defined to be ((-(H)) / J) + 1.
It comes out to 1.2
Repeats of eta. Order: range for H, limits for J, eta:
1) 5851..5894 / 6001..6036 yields 6.2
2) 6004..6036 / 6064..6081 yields -1.2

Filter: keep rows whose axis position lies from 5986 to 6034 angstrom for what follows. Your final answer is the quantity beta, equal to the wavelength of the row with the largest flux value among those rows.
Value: 6022.5 angstrom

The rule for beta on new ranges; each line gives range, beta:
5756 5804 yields 5757.5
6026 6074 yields 6052.5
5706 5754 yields 5730.0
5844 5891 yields 5847.5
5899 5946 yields 5910.0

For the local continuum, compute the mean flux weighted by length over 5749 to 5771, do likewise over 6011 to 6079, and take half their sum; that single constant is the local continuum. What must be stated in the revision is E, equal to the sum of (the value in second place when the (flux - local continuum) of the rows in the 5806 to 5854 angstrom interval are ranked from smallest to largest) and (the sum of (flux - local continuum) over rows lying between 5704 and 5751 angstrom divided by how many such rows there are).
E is -0.1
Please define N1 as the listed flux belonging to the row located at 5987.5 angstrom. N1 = 3.587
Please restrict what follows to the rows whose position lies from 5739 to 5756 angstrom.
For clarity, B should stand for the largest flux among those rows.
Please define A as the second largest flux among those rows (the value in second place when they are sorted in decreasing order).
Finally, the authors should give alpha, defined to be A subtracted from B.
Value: 0.15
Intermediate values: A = 4.181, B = 4.328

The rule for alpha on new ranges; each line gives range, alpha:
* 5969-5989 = 0.25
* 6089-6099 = 0.10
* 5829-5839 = 0.11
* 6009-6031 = 0.05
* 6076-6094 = 0.21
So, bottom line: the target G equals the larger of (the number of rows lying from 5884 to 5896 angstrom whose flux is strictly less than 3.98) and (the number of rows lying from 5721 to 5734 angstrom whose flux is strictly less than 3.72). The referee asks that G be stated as 5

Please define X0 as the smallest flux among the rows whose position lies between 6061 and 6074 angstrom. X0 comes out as 3.543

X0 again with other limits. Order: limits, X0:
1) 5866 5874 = 3.627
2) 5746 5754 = 3.843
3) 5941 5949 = 3.768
